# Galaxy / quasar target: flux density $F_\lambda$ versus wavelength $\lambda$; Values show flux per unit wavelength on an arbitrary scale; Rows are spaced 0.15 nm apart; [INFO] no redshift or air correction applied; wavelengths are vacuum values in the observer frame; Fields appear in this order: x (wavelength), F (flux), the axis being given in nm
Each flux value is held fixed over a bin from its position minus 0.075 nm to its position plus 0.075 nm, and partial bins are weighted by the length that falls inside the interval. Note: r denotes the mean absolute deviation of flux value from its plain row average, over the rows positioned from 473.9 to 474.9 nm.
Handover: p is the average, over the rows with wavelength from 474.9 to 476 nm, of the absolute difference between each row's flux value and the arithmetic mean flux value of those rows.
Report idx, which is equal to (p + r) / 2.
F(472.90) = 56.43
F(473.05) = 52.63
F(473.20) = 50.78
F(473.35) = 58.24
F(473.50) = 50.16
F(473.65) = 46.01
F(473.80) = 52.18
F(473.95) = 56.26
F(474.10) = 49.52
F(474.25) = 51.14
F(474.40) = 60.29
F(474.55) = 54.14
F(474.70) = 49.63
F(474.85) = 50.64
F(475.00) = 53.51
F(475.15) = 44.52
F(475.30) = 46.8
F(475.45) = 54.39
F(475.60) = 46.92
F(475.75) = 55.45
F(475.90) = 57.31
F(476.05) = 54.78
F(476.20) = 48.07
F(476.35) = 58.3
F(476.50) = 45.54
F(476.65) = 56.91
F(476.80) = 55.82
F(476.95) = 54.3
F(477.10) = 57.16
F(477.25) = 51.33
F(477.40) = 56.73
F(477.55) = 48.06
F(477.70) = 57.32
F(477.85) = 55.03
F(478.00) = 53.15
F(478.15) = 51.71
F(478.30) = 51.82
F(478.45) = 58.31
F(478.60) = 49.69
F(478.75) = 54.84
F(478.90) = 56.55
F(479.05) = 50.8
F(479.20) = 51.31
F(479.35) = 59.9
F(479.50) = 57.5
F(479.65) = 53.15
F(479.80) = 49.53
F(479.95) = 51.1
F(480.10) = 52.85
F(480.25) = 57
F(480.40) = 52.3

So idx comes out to 3.86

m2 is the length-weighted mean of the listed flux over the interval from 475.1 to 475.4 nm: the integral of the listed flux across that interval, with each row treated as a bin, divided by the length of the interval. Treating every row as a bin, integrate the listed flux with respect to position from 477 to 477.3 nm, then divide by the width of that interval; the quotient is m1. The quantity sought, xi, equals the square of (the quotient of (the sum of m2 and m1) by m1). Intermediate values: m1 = 54.5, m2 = 46.5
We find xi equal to 3.4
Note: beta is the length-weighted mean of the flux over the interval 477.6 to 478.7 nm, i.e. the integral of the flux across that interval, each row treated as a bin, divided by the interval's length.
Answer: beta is 53.8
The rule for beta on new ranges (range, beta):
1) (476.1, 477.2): 53.7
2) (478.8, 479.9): 54.1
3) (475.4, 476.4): 53.5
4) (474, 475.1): 52.6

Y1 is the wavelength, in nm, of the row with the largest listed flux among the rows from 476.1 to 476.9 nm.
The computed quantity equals 476.35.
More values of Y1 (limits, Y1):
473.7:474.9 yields 474.40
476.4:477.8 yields 477.70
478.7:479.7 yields 479.35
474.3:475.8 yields 474.40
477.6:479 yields 478.45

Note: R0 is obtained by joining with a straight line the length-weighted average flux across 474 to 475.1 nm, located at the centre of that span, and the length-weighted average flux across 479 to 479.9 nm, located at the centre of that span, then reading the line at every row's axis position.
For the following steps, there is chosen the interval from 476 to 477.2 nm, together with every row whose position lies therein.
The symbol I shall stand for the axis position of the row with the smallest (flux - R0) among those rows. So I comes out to 476.50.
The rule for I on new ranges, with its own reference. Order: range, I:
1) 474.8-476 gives 475.15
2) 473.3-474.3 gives 473.65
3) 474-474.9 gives 474.70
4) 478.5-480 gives 479.80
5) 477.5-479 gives 477.55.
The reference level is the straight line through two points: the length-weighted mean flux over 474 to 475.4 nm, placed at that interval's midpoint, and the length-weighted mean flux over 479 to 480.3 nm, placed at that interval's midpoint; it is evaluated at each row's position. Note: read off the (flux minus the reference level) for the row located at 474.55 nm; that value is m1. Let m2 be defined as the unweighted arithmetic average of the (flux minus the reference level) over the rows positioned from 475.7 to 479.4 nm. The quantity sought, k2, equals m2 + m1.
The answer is 4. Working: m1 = 3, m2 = 1.3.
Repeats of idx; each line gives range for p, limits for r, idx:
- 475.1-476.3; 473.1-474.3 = 3.64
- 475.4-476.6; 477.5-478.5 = 3.55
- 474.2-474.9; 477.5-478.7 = 3.03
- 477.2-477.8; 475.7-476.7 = 3.82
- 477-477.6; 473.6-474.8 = 3.50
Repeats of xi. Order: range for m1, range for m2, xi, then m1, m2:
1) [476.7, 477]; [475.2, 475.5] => 3.6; 55.3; 49.8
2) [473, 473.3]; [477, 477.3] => 4.2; 52.2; 54.5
